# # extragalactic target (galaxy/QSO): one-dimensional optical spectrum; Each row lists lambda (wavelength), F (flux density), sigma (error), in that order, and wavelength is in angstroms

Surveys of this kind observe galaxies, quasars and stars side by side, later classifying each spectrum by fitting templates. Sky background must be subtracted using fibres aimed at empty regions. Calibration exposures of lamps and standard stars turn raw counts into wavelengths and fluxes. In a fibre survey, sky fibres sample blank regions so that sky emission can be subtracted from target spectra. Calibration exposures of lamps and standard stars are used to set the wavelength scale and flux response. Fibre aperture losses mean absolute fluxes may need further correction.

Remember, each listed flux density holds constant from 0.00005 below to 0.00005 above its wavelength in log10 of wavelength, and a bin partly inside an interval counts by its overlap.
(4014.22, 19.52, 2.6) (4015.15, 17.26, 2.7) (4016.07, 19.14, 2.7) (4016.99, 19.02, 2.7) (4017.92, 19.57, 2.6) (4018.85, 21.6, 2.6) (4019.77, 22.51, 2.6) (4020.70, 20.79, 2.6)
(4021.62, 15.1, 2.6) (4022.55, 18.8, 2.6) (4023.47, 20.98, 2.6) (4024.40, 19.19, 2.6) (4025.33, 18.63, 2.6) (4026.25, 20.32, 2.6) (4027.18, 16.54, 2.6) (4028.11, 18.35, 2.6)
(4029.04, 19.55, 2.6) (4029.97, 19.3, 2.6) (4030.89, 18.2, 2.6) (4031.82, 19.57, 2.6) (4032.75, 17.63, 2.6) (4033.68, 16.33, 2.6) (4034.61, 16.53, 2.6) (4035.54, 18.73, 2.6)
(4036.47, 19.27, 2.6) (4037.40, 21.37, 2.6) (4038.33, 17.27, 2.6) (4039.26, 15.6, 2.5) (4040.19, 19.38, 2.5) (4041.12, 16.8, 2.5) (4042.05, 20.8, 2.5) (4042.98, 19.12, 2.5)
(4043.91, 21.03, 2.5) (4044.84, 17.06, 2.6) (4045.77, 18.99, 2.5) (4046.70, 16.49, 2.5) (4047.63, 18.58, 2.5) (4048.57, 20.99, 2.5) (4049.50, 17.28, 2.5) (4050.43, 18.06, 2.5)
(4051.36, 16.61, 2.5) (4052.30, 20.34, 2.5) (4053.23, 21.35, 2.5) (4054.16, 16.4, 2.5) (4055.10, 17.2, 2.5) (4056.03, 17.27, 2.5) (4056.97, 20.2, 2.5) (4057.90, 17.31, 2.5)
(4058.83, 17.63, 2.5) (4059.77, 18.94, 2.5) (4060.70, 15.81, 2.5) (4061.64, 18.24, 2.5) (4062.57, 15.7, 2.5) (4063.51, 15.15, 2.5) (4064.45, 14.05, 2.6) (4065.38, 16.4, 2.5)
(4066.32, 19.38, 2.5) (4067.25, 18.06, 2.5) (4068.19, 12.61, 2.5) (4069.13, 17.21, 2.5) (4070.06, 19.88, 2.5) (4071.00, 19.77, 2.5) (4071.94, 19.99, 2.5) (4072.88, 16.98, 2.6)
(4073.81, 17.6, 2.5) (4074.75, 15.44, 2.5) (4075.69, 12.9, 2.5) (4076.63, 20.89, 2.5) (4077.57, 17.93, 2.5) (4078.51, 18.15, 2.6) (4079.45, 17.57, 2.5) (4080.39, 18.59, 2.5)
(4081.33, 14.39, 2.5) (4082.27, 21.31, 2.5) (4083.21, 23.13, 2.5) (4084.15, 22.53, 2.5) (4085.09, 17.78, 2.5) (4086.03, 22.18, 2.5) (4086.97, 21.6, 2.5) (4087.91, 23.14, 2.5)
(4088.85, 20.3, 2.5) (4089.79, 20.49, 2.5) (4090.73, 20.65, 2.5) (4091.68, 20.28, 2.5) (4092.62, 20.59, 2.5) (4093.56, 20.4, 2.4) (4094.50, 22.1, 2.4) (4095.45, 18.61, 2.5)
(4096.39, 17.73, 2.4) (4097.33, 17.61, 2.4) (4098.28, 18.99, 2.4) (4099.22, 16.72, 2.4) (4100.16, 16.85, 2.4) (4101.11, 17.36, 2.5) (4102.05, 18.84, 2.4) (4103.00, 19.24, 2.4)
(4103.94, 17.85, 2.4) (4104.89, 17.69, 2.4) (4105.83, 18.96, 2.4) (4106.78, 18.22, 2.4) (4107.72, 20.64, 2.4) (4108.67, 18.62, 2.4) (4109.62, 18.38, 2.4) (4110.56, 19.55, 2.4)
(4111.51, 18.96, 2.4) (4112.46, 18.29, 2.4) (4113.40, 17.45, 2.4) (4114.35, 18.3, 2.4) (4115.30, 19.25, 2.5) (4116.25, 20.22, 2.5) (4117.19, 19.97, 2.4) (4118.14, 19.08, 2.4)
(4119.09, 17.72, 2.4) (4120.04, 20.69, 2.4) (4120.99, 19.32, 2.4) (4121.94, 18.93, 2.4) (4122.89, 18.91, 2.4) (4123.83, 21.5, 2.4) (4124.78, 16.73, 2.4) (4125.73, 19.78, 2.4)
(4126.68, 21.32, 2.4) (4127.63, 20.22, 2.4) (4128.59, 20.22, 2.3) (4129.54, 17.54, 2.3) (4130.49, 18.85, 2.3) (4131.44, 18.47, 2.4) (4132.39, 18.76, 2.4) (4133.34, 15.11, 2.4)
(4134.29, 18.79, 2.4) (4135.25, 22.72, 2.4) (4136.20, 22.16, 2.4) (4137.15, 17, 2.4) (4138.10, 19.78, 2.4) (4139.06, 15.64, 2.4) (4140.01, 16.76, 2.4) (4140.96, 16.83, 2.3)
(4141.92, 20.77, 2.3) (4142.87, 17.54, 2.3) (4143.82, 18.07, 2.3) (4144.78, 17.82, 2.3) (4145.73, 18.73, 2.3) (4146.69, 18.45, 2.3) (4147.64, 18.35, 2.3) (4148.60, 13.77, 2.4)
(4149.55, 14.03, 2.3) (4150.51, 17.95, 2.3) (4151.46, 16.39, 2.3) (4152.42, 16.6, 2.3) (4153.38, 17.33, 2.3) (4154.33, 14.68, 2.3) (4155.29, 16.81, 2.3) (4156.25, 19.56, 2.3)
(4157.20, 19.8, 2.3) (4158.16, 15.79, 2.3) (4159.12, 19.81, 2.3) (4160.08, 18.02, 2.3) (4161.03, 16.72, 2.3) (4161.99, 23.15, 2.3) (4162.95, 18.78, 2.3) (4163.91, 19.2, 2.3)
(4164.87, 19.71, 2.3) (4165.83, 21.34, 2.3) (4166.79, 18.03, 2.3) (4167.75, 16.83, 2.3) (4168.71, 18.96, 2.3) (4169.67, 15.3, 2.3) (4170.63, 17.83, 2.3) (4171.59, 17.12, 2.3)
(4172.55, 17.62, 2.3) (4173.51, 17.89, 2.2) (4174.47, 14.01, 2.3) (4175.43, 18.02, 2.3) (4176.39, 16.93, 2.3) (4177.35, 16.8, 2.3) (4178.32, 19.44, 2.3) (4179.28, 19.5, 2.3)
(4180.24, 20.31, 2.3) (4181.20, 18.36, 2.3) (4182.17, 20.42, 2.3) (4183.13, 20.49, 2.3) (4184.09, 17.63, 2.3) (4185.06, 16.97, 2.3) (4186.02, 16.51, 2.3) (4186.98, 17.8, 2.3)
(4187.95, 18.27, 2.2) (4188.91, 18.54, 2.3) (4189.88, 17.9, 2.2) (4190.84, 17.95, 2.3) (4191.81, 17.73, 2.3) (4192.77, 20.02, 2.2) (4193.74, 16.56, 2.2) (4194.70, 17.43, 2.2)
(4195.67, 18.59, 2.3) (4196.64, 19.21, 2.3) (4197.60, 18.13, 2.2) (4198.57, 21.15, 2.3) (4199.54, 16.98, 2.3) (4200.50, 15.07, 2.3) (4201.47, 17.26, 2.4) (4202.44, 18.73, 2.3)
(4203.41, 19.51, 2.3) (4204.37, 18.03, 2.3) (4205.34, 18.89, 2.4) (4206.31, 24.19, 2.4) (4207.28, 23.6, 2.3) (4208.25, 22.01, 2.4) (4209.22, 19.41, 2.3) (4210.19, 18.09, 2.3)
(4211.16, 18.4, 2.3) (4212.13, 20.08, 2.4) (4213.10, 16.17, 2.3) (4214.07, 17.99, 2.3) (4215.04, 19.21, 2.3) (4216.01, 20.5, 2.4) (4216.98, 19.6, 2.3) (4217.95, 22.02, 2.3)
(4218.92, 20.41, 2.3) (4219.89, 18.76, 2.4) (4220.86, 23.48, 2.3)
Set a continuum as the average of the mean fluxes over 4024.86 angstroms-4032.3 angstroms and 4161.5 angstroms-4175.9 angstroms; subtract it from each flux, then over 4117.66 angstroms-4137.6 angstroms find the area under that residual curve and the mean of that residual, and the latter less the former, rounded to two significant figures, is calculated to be -13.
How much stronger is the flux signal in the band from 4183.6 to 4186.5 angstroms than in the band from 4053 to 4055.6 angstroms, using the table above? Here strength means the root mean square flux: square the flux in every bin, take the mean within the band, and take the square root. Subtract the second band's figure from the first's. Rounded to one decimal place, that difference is -1.4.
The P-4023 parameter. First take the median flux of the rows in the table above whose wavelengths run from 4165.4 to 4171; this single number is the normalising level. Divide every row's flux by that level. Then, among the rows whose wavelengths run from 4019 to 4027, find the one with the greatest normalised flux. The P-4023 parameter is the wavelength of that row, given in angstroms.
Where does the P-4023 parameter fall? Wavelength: 4019.77 angstroms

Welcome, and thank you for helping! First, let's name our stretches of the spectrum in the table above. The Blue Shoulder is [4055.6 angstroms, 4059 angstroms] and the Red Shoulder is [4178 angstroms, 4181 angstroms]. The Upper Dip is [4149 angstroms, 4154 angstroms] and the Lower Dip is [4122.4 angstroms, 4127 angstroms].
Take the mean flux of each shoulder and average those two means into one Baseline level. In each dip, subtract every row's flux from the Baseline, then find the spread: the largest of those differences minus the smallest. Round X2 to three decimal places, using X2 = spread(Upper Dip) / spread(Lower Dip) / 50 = 0.016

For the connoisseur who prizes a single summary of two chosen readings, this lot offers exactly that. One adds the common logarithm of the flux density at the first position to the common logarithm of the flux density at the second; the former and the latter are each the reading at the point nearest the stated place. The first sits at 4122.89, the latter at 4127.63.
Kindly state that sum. 2.58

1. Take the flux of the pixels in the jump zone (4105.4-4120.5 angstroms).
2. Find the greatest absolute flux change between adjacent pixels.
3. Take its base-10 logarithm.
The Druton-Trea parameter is 0.47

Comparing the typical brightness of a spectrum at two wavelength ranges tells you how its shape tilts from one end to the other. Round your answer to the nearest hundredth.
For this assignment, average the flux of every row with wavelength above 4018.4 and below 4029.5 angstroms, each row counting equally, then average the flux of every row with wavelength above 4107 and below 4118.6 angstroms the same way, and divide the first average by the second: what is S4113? 1.02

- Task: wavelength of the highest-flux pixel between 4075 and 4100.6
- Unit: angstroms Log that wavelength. 4087.91 angstroms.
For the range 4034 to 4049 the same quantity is 4037.40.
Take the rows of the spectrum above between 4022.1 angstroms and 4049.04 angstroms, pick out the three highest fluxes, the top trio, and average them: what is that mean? 21.13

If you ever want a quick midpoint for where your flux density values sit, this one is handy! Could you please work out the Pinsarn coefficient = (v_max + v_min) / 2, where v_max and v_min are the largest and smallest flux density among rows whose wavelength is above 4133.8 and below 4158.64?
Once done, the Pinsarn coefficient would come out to 18.2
